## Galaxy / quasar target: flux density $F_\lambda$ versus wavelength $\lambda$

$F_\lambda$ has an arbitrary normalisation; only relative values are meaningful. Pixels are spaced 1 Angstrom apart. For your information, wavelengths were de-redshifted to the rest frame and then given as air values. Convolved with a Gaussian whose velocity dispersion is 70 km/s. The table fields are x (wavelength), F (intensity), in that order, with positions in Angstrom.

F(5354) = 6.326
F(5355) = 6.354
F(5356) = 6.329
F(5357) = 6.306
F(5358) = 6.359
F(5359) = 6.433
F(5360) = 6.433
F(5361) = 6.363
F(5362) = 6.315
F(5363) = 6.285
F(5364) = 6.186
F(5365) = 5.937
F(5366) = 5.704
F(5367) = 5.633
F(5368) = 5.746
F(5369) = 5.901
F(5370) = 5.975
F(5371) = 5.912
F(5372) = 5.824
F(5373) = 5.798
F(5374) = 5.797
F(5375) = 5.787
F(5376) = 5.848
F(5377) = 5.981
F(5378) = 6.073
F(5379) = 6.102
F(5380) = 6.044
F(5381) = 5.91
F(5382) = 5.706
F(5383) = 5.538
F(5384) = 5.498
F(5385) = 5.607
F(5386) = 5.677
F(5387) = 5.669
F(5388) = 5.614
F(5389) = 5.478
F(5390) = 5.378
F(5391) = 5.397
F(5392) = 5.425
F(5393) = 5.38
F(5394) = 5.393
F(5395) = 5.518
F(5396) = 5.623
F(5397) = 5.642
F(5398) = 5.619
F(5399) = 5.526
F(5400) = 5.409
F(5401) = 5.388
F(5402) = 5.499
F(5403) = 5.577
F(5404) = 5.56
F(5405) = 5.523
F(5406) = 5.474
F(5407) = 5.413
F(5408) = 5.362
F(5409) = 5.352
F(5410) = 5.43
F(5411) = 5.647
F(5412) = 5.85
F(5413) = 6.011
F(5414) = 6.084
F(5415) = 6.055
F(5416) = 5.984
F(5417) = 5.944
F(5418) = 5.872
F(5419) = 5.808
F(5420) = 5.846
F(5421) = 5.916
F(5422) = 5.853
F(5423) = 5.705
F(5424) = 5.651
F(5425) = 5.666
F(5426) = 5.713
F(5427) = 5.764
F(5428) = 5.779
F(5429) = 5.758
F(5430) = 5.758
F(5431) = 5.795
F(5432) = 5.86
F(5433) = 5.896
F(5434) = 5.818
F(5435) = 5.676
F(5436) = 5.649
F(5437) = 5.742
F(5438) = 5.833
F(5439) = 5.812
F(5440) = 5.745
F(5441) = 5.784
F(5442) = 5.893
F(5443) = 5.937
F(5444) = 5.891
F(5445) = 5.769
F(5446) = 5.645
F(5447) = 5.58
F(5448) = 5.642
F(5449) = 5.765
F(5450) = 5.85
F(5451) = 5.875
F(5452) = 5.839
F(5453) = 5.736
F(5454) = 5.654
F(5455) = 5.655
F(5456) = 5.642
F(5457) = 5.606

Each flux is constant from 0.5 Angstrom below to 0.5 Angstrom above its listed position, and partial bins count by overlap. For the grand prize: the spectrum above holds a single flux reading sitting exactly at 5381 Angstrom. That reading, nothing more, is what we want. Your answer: 5.91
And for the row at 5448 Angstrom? 5.642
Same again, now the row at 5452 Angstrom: 5.839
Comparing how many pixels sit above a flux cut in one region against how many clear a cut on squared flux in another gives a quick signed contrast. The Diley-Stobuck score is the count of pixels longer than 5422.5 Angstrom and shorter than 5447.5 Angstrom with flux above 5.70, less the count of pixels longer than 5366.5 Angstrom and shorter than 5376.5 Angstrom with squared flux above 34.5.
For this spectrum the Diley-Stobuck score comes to 16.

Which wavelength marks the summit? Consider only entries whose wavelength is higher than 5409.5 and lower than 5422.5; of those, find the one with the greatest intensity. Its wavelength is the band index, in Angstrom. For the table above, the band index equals 5414 Angstrom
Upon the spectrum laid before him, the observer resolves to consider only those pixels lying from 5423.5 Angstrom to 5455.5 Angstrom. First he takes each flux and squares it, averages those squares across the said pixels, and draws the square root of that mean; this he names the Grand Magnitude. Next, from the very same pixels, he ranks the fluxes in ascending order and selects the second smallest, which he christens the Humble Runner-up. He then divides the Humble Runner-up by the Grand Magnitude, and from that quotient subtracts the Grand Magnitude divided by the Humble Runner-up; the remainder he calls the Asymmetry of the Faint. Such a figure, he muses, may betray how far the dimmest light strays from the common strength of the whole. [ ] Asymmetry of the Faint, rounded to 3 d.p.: -0.043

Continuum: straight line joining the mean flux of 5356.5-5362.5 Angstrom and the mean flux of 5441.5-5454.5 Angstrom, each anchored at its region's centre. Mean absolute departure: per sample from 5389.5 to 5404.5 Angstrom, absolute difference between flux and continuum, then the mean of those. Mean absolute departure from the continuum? 0.63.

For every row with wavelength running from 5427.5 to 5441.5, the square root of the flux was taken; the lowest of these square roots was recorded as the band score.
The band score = 2.38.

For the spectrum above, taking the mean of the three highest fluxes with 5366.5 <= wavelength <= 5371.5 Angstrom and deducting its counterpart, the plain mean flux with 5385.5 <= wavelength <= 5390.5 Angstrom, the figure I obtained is 0.37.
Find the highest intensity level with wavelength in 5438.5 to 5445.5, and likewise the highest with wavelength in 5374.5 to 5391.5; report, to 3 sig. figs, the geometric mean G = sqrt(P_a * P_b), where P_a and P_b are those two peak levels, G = 6.02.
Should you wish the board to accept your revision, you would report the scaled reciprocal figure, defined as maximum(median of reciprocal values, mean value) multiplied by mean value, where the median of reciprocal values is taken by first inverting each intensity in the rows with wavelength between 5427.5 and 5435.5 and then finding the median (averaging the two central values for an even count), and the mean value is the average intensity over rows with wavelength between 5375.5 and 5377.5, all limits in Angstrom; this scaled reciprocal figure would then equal 35.0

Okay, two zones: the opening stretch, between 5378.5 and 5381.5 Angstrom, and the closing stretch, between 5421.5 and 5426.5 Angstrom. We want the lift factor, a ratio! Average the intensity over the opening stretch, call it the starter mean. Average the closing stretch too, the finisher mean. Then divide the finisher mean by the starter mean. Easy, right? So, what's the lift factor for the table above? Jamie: 0.950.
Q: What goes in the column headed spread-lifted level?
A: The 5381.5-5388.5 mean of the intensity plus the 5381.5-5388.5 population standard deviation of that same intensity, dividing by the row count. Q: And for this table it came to 5.7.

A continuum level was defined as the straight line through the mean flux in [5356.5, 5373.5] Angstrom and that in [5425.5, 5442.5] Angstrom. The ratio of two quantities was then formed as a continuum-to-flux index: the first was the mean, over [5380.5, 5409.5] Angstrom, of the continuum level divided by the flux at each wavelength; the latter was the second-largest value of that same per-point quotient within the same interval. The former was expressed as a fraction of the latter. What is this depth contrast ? 0.973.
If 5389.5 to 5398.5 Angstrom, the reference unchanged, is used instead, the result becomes 0.980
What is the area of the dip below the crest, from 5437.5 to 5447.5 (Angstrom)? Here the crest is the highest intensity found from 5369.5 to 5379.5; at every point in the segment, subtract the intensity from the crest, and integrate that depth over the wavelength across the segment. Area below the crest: 3.1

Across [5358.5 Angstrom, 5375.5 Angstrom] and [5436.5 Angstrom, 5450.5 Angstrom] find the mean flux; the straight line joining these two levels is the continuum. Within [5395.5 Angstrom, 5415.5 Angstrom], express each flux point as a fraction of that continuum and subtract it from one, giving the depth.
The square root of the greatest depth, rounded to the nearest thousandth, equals 0.299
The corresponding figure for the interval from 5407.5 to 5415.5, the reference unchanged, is 0.299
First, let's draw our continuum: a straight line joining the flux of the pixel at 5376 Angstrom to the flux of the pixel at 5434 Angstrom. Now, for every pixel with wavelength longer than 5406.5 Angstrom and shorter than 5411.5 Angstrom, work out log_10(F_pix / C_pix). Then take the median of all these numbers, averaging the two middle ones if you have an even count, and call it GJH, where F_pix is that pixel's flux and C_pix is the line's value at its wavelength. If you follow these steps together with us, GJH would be -0.032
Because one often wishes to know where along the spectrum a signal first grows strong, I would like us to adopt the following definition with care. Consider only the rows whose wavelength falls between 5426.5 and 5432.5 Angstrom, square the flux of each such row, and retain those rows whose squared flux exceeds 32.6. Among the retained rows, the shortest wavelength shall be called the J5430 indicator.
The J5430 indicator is 5427 Angstrom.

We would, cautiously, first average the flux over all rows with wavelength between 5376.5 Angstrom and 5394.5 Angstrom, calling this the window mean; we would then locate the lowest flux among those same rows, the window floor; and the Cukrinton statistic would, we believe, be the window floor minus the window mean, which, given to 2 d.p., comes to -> -0.28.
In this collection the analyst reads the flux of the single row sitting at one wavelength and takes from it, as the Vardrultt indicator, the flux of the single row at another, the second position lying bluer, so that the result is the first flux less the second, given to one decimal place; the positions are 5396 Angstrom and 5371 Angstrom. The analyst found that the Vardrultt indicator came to -0.3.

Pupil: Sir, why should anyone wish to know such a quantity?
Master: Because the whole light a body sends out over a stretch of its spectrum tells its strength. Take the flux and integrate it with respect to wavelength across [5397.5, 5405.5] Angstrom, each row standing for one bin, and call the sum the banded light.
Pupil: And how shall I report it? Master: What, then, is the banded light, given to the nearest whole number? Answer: 44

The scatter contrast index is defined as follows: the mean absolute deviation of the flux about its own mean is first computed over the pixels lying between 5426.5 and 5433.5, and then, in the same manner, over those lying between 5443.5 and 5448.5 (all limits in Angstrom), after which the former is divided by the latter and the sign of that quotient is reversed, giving -0.44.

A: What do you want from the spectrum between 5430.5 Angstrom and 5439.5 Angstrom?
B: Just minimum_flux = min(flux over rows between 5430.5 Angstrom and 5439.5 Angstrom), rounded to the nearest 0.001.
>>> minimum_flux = 5.649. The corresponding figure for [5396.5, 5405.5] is 5.388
